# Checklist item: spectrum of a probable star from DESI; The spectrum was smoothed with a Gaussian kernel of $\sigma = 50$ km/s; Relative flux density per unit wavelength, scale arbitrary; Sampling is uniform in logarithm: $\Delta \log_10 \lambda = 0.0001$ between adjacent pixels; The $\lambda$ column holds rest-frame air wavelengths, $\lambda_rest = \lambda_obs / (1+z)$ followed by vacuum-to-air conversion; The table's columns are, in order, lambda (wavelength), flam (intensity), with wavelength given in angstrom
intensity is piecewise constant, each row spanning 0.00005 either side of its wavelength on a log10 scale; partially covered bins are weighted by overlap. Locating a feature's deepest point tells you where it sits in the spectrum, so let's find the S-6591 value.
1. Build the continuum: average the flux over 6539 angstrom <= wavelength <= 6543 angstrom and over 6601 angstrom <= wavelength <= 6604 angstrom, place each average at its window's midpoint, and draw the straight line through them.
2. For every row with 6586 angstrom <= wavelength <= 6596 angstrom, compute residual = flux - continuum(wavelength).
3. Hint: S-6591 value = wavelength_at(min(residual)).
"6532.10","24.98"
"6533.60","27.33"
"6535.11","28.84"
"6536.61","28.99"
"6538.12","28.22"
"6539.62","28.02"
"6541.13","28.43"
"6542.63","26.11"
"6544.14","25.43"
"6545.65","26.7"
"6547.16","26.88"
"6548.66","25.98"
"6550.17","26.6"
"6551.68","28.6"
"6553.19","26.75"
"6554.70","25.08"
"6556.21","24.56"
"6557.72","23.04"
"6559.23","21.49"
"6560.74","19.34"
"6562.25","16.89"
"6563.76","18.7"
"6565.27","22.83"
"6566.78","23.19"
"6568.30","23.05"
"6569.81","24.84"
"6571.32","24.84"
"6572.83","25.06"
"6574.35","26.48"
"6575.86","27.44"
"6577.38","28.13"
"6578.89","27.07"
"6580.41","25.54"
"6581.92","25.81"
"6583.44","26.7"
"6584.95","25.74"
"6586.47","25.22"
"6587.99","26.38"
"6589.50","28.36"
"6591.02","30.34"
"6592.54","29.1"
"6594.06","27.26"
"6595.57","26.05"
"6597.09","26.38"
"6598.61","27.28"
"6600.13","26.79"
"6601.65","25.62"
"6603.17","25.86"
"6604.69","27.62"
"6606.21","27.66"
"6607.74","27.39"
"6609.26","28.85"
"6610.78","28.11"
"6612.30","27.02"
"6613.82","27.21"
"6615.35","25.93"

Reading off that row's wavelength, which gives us 6586.47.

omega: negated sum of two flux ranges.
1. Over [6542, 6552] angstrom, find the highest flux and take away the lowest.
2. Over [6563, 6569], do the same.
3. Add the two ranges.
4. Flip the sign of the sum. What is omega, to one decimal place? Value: -7.7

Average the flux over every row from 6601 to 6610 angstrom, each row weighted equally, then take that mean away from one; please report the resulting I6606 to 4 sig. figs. -26.17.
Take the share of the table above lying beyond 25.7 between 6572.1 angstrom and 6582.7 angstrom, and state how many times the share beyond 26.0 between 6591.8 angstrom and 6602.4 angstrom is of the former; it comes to 1.2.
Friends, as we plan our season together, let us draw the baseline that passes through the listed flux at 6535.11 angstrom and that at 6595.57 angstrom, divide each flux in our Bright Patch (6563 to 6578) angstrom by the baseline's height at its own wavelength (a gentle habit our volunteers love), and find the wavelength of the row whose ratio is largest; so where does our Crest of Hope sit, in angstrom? 6577.38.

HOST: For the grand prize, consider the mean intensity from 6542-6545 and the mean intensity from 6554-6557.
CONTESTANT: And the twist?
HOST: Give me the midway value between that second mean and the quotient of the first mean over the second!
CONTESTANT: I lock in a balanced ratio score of 12.9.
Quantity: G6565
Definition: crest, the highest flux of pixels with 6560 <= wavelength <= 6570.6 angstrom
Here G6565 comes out 24.84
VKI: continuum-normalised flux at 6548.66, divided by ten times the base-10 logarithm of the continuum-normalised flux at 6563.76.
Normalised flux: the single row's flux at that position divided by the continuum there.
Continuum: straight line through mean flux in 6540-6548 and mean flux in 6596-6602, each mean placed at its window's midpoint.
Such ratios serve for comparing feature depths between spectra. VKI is -1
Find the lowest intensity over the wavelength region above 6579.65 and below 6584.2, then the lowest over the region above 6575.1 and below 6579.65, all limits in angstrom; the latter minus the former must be 1.5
